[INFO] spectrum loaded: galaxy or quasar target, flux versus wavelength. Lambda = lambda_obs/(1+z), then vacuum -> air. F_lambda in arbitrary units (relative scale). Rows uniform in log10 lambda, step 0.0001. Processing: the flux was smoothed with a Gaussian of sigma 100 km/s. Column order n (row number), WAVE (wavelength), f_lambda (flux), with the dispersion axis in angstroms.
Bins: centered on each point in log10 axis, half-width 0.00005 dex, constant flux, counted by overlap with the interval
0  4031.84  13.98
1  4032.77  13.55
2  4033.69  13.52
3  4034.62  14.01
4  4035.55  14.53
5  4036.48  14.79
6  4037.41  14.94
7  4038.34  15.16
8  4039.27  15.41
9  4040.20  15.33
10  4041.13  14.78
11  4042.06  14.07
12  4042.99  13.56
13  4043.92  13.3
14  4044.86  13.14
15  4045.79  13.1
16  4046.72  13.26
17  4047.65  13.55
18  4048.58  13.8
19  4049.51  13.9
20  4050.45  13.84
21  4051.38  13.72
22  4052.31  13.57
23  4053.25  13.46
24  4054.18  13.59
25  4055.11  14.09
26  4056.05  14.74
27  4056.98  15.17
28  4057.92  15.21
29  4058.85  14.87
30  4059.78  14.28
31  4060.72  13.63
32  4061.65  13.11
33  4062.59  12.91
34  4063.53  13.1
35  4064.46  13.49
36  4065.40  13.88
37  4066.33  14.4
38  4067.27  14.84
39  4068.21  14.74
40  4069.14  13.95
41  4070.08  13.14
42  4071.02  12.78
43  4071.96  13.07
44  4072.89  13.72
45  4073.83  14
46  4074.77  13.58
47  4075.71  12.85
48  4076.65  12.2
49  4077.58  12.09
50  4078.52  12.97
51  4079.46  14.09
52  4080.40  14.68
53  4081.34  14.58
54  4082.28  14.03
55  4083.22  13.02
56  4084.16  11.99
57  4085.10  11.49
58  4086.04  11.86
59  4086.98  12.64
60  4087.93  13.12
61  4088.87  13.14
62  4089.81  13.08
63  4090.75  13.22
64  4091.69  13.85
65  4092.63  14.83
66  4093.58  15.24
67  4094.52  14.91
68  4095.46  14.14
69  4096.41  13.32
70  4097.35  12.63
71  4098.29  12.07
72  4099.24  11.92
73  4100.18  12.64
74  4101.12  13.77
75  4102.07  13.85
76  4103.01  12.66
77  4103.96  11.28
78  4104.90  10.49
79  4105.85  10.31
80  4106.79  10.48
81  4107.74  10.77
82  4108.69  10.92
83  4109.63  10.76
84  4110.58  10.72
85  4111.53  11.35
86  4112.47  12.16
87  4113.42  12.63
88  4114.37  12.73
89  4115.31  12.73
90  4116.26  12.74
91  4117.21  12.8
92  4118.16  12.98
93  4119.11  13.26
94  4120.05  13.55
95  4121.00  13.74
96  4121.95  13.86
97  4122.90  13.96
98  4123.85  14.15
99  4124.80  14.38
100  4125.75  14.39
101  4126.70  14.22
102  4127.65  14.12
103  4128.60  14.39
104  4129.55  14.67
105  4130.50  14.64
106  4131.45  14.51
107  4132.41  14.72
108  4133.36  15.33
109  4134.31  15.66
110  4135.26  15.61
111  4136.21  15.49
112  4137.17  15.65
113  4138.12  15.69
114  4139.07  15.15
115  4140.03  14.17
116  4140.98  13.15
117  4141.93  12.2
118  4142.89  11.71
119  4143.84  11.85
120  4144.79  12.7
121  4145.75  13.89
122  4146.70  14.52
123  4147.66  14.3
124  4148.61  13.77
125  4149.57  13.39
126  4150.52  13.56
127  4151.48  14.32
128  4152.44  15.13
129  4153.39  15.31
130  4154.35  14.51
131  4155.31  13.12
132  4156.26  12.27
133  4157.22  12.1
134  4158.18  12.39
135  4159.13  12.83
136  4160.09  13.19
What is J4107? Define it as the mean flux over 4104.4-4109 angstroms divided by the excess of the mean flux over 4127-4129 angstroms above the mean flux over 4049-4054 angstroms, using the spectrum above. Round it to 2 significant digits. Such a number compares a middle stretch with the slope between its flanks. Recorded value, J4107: 19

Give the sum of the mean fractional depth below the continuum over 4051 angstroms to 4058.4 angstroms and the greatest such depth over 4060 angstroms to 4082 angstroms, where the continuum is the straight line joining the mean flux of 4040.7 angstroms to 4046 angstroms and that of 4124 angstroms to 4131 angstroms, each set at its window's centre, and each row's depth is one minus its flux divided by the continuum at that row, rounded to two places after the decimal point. 0.10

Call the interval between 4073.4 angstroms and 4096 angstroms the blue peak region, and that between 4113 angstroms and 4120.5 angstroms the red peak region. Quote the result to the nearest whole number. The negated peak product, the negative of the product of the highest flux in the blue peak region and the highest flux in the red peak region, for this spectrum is -207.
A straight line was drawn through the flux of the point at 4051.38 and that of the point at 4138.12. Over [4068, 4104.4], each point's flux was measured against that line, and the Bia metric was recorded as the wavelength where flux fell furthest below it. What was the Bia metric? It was 4103.96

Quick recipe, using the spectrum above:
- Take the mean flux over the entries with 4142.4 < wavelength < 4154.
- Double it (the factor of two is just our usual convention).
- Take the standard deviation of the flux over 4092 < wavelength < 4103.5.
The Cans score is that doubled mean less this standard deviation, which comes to 26.3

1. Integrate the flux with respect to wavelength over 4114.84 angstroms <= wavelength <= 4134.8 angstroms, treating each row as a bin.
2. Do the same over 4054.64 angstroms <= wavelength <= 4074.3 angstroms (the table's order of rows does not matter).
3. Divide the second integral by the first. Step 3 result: 0.98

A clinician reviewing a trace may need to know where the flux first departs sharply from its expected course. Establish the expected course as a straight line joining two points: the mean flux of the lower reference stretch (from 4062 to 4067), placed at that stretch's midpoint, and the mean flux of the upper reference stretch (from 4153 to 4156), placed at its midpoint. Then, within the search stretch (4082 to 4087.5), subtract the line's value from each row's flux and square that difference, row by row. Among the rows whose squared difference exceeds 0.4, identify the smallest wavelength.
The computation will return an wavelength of 4083.22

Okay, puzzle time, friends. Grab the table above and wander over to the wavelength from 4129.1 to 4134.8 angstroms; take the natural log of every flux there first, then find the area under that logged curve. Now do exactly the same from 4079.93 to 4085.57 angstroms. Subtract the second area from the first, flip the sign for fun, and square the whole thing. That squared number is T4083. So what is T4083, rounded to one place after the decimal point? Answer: 0.7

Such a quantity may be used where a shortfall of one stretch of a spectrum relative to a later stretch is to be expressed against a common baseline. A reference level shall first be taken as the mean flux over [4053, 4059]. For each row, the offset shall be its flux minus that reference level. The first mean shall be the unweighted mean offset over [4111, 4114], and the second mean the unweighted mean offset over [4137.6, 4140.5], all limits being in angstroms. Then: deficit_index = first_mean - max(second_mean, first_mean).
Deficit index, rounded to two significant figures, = -3.0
